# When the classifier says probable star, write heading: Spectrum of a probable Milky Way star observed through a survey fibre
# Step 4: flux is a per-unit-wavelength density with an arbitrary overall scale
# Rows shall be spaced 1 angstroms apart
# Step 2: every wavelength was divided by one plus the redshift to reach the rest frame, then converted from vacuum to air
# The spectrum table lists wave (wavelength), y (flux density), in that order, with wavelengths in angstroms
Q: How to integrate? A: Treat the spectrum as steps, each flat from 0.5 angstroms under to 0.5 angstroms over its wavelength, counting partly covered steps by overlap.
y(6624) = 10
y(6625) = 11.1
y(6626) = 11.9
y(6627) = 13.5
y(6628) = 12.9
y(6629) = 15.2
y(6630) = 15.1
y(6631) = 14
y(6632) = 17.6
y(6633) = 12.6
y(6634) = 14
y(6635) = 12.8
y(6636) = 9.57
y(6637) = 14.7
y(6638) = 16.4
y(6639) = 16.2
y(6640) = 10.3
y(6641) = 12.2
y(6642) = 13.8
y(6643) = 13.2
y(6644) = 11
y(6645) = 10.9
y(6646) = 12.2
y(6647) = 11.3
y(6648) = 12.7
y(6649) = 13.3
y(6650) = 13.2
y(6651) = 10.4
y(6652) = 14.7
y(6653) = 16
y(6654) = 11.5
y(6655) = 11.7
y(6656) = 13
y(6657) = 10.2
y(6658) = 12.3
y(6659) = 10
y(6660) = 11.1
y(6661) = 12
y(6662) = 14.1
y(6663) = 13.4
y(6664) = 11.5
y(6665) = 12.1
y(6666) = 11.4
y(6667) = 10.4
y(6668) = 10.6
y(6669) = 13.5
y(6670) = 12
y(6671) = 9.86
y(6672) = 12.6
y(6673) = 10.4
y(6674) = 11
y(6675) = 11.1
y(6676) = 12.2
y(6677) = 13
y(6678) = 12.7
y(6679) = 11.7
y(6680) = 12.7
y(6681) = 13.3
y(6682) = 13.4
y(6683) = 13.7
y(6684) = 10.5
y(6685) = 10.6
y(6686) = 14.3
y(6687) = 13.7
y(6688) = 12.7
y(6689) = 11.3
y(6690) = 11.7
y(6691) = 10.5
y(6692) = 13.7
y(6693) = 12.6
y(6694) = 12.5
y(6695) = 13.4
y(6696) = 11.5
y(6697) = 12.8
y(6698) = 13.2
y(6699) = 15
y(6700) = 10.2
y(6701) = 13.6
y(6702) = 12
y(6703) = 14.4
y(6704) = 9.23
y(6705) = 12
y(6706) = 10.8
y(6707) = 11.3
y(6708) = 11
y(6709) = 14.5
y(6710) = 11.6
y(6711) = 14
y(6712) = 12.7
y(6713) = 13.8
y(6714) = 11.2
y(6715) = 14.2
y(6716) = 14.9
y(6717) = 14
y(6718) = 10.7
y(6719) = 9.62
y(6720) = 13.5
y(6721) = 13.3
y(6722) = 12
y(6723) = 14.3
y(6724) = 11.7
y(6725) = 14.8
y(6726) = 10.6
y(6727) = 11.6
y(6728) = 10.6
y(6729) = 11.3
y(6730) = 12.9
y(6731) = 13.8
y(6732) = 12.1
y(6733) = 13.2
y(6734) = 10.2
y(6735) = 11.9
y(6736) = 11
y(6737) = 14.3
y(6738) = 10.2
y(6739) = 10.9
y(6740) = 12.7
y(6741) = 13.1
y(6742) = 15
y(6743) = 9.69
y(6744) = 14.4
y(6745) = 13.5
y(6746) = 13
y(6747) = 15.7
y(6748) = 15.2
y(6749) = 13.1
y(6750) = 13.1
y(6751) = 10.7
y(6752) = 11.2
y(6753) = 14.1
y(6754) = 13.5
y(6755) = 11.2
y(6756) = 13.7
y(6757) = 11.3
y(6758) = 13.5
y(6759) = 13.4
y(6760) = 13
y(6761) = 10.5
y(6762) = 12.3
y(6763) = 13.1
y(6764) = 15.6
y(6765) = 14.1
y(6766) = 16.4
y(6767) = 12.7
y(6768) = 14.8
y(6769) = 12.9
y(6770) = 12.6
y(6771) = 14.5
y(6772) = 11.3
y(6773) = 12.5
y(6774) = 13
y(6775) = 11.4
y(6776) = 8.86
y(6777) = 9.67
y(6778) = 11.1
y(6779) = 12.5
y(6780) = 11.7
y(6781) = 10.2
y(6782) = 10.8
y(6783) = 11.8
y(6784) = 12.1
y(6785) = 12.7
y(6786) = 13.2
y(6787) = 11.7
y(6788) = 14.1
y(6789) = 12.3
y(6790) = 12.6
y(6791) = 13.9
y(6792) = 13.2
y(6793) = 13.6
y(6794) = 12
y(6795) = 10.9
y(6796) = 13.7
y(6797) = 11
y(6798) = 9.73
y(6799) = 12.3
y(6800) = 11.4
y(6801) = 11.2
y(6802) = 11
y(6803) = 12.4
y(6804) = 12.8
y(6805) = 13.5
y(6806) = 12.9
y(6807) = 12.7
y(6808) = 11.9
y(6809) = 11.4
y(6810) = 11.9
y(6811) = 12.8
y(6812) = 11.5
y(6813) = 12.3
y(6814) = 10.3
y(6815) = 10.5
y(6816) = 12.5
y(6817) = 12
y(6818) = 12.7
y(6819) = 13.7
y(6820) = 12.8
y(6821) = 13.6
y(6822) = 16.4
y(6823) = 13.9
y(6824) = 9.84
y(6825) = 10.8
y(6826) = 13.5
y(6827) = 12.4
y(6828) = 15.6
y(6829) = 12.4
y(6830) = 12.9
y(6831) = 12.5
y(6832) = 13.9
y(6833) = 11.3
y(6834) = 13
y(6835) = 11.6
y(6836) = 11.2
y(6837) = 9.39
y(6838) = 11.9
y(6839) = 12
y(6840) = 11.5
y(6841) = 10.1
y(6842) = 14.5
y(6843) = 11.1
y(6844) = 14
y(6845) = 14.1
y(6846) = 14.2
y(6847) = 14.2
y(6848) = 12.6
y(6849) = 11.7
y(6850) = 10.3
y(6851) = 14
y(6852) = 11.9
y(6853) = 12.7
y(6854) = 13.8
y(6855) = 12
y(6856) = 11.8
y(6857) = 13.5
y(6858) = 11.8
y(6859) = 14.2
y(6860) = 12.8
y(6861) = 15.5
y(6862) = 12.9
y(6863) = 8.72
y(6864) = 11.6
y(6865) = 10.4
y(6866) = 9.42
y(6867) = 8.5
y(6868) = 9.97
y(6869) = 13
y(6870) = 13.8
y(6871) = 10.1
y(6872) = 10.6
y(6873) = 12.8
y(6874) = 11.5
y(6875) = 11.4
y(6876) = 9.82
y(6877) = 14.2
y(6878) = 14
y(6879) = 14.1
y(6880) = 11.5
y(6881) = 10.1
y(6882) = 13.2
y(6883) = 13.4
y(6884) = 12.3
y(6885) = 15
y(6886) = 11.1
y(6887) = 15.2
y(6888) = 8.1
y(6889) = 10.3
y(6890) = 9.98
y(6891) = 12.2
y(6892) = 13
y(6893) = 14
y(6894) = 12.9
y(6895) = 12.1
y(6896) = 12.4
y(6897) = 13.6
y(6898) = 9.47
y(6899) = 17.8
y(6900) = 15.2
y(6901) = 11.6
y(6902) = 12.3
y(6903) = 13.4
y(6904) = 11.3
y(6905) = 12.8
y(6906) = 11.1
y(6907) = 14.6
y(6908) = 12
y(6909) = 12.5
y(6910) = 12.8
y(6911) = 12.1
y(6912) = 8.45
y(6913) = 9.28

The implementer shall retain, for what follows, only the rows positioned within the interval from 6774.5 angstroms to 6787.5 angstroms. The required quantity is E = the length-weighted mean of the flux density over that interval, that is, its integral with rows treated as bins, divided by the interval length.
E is 11.4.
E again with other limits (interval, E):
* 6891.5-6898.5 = 12.5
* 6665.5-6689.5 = 12.0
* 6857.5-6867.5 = 11.6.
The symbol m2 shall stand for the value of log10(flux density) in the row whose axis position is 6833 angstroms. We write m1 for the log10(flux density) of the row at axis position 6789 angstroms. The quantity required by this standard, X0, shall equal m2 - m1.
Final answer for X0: -0.04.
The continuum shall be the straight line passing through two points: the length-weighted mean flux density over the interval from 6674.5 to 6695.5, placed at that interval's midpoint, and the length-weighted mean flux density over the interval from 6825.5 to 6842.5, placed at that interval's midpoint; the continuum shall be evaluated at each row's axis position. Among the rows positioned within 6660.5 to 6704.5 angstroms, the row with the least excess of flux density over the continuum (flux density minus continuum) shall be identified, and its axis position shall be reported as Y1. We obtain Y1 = 6704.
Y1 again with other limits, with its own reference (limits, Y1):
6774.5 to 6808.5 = 6776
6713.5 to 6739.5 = 6719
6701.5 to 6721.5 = 6704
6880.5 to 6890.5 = 6888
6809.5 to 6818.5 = 6814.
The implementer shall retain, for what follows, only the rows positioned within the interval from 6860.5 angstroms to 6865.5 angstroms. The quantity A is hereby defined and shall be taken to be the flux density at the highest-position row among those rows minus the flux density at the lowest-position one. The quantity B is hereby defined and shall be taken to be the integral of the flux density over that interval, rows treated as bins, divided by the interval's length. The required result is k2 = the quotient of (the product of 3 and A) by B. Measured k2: -1.3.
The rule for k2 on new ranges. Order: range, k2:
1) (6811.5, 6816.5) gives 0.3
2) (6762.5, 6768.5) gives 0.4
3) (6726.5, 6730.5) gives 0.3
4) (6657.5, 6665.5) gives 0.0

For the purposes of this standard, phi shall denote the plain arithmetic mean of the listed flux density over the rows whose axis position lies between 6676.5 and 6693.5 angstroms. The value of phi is 12.5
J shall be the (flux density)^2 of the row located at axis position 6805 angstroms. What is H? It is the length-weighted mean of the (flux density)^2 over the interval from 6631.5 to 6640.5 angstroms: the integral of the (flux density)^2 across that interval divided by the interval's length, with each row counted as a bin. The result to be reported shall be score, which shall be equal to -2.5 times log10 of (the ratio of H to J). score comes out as -0.1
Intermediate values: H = 197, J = 182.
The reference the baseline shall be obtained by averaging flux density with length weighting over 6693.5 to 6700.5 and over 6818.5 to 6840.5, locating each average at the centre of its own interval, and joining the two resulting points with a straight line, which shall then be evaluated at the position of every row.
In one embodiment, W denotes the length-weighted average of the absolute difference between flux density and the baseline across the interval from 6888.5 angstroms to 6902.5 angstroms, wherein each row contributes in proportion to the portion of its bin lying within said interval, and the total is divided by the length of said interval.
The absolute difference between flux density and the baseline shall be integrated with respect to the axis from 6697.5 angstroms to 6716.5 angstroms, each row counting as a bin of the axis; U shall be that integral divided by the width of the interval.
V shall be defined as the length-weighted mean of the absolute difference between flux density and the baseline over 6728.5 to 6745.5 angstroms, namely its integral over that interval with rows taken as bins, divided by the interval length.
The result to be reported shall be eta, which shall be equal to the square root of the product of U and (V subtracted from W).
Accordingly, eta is 0.49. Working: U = 1.49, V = 1.35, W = 1.51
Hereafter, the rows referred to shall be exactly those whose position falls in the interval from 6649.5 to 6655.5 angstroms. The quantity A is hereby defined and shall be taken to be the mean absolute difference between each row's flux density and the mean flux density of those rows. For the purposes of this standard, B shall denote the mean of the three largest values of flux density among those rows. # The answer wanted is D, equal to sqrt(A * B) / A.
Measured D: 2.9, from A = 1.72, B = 14.6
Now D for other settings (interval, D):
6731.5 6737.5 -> 3.5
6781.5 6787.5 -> 4.5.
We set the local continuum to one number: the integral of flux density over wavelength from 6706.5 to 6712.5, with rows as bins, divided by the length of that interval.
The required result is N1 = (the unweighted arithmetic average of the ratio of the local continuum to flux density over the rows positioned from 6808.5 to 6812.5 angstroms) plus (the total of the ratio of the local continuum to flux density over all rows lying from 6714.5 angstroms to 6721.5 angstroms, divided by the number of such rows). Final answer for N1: 2.05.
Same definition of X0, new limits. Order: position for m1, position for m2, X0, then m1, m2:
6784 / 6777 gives -0.10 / 1.08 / 0.99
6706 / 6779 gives 0.06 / 1.03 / 1.10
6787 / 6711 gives 0.08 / 1.07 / 1.15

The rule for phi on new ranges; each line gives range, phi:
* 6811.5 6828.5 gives 12.6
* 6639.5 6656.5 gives 12.4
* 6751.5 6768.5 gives 13.2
